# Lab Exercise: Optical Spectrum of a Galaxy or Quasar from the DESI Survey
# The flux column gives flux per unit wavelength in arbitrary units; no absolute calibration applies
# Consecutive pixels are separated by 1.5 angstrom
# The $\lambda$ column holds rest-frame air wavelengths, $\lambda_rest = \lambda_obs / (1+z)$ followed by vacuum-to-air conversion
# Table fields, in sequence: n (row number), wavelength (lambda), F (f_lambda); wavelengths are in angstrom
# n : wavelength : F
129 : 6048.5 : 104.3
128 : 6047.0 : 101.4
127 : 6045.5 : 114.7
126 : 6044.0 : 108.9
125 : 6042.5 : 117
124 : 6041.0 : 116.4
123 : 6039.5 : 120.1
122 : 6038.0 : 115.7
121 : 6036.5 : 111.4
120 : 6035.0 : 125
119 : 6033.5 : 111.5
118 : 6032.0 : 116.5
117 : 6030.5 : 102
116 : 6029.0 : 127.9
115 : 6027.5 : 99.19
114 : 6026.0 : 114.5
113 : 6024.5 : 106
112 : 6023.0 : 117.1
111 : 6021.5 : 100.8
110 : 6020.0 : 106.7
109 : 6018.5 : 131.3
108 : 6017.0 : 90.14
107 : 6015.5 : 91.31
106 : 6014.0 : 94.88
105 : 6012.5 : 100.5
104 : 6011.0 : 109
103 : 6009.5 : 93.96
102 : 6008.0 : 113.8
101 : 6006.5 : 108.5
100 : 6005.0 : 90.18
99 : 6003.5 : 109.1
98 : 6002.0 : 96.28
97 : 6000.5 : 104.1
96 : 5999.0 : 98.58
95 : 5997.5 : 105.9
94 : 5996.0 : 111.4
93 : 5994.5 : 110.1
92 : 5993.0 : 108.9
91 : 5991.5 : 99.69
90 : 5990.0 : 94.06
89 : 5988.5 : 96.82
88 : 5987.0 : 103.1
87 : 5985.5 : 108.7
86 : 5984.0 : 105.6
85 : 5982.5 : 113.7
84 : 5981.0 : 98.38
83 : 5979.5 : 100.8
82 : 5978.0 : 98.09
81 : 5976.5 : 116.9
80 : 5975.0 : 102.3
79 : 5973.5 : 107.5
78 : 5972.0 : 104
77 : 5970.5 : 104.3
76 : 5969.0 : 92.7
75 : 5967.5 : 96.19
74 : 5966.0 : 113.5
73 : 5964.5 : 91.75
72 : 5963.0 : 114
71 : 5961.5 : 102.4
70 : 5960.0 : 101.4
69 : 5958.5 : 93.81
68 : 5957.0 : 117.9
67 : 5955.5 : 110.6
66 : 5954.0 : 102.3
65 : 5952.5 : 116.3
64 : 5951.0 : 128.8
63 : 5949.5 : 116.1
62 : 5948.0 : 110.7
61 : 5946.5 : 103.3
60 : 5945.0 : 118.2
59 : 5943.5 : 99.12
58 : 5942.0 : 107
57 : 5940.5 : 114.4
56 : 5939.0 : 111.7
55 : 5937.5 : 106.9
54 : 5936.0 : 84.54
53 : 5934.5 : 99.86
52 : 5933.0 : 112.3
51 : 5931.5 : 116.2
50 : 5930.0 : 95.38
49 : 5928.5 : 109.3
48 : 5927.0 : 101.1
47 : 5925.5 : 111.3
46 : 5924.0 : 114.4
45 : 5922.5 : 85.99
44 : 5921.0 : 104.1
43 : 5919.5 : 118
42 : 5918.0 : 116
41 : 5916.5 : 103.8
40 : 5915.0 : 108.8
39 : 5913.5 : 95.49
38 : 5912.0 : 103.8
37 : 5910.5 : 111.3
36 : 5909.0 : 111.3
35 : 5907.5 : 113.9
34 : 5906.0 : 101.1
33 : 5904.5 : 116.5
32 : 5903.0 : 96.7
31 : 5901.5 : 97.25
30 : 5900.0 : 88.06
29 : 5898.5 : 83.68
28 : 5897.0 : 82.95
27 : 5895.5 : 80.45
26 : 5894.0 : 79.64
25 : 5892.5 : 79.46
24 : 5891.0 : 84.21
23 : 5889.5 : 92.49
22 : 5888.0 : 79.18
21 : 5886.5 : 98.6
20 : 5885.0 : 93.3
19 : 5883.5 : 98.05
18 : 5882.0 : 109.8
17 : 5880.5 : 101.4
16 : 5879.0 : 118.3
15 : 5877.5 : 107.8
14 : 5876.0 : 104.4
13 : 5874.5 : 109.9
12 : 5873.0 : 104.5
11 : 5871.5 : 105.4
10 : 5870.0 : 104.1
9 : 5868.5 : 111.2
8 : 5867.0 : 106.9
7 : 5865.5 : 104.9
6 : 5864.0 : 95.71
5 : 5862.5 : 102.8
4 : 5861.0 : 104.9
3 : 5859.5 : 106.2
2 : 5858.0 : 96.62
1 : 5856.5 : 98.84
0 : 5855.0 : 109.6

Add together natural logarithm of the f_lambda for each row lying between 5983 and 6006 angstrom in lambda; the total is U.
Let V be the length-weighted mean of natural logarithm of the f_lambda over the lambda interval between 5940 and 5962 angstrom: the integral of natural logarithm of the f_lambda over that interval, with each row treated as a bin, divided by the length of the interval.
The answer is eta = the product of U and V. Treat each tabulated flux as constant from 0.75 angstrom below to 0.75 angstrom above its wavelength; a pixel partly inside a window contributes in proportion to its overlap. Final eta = 326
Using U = 69.5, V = 4.69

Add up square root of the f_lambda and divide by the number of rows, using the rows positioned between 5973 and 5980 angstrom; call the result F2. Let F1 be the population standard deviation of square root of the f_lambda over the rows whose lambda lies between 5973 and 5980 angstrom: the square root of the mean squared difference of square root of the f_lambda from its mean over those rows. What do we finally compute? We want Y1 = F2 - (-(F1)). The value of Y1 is 10.6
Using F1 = 0.32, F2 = 10.2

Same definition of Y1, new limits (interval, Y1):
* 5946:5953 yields 11.1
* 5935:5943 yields 10.8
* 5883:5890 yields 10.0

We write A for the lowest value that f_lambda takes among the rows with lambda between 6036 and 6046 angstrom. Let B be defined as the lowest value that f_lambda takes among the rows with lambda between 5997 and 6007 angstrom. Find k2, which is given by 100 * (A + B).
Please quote 19908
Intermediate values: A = 108.9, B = 90.18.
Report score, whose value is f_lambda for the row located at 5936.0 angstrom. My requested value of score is 84.54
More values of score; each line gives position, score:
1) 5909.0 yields 111.3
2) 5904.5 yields 116.5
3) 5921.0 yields 104.1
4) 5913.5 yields 95.49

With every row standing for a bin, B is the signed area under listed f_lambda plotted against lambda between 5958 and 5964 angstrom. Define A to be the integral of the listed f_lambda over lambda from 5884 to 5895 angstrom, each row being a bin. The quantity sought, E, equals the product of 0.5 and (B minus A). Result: -169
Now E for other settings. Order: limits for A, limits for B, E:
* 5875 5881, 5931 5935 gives -106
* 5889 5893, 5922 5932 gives 354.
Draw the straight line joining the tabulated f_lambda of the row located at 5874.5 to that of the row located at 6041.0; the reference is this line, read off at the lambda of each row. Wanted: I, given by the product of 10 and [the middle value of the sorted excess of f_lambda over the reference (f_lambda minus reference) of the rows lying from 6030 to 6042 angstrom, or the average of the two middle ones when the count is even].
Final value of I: -3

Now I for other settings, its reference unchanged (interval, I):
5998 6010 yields -134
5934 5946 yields -55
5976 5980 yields -132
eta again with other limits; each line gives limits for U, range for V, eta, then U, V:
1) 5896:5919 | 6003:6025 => 322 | 69.3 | 4.64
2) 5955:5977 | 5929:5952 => 326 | 69.7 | 4.68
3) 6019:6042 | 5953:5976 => 329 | 70.8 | 4.64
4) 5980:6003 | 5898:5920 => 323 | 69.6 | 4.64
